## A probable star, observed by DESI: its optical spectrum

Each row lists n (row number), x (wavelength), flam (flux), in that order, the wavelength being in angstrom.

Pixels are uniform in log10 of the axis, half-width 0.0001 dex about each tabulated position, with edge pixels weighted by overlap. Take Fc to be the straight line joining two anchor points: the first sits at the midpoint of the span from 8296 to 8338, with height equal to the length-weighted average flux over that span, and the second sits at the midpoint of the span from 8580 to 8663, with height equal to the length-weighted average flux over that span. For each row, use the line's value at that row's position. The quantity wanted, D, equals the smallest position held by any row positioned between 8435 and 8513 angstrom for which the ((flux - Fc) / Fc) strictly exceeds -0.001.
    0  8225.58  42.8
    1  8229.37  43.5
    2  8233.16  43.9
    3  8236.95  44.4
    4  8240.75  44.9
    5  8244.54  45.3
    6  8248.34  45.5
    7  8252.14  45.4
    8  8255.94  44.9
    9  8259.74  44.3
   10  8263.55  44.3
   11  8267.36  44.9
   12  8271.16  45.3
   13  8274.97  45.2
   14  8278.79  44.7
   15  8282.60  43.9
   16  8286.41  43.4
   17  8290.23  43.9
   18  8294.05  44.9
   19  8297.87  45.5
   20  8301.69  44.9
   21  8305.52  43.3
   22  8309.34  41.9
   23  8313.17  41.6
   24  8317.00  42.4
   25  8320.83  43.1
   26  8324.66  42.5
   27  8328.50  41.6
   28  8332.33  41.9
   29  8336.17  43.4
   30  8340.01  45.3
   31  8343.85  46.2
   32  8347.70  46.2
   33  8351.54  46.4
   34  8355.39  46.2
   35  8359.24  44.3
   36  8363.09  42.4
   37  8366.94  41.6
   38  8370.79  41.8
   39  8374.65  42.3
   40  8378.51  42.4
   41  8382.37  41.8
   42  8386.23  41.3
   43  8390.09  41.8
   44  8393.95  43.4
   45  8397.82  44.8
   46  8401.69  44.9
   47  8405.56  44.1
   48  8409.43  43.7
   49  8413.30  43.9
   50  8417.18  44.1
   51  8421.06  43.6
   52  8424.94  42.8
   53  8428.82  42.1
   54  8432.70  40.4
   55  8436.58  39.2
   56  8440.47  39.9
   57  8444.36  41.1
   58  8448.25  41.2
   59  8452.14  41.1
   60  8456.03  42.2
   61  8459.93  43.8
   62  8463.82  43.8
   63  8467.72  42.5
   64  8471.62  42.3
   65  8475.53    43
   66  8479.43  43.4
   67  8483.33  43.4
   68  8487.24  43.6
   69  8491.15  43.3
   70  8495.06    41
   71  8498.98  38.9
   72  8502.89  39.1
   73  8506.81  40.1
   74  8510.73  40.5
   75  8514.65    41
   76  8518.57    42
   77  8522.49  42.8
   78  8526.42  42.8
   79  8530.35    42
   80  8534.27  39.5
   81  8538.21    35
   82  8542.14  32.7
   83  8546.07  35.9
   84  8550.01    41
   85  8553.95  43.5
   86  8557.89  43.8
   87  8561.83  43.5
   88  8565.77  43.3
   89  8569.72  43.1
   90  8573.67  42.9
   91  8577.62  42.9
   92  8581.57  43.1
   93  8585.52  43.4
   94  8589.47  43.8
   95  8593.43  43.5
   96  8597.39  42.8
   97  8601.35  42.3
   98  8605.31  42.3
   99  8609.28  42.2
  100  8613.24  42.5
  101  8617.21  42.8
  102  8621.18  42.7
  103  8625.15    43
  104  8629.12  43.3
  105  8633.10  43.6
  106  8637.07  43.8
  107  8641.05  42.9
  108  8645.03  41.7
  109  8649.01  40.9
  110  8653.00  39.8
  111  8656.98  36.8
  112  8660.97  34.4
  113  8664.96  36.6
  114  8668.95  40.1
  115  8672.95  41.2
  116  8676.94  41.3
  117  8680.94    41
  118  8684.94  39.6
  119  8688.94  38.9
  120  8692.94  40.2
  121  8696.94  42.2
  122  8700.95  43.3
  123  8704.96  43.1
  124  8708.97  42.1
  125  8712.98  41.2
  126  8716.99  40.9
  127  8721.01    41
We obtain 8459.93 angstrom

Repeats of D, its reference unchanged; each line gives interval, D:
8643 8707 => 8696.94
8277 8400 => 8278.79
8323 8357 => 8336.17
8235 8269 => 8236.95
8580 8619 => 8581.57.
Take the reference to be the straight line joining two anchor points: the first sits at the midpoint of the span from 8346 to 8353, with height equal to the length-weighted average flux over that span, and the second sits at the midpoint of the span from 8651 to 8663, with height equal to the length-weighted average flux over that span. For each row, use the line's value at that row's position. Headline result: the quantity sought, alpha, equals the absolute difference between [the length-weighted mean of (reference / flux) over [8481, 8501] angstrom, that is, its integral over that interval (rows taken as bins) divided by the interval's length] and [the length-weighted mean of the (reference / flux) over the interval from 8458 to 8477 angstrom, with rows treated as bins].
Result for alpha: 0.01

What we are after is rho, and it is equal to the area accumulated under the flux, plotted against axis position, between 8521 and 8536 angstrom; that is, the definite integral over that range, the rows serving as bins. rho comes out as 627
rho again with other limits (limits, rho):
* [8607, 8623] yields 681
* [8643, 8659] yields 637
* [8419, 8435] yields 675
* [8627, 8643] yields 694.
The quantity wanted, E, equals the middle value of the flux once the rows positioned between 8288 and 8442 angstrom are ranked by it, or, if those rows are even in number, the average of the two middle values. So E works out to 43.2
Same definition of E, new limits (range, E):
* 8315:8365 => 43.4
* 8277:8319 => 43.9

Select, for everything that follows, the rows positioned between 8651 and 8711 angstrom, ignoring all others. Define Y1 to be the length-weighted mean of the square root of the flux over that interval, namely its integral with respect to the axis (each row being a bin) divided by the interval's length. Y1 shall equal 6.32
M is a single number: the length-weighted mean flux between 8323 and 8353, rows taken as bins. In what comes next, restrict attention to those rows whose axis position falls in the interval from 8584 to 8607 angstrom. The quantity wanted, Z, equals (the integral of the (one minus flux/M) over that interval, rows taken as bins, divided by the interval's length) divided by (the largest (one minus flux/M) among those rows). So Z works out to 0.62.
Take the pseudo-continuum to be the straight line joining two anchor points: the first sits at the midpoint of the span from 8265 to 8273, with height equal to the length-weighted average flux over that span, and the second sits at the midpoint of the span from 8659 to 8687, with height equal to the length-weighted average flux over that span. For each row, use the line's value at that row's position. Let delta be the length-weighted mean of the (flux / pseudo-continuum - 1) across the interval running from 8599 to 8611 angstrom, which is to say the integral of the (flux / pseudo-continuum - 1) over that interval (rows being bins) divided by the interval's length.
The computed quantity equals 0.05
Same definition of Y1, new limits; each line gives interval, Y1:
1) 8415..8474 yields 6.48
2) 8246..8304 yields 6.69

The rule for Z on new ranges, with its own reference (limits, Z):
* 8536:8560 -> 0.48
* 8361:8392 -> 0.78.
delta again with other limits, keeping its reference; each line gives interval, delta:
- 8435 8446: -0.06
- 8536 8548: -0.16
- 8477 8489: 0.04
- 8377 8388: -0.04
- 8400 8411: 0.03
